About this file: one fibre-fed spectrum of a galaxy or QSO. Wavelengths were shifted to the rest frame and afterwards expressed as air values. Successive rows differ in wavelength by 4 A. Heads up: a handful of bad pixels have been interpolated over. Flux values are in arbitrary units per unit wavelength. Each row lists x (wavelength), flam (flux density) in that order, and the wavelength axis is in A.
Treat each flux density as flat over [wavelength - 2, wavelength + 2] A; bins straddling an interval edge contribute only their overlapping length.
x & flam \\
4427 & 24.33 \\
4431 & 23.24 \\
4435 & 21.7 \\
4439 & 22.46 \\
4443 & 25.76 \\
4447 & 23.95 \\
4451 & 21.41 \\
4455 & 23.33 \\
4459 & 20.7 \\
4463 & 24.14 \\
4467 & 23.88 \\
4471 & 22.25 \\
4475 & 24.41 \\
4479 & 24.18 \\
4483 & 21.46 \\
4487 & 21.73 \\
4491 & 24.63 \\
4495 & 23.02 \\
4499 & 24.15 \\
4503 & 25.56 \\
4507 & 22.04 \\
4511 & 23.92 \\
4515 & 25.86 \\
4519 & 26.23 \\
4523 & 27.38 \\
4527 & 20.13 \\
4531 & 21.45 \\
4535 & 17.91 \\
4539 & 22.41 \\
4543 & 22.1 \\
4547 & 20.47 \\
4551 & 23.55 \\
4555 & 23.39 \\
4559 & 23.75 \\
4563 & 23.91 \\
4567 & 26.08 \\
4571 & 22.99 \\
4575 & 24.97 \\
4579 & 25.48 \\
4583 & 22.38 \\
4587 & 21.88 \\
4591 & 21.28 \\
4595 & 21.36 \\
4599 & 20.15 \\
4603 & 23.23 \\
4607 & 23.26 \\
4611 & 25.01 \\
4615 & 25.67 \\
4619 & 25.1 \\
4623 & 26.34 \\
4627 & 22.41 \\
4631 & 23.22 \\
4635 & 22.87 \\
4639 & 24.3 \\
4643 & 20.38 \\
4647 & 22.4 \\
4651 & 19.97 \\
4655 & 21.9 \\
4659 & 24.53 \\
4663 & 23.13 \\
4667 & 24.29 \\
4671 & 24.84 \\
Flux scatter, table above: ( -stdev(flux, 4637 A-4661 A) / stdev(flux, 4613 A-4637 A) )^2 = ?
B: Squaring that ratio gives 1.4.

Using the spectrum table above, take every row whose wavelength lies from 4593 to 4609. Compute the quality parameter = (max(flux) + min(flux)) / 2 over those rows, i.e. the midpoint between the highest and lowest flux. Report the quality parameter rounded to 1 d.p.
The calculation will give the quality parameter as 21.7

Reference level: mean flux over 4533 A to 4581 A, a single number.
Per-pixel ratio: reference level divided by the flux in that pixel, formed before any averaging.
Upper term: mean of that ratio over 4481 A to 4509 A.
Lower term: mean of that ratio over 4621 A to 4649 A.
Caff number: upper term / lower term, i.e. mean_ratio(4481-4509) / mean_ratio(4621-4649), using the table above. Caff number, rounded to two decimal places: 0.99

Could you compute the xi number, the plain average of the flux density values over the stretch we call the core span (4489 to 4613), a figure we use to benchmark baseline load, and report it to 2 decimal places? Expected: 23.22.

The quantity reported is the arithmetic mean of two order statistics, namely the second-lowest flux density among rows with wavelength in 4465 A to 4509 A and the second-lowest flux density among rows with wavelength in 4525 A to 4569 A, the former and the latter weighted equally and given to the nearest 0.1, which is 20.9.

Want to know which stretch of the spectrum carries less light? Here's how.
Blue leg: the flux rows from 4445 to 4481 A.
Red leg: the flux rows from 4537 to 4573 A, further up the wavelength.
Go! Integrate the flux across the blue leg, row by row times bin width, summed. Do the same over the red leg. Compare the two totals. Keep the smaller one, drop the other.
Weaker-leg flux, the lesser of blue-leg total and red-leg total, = 833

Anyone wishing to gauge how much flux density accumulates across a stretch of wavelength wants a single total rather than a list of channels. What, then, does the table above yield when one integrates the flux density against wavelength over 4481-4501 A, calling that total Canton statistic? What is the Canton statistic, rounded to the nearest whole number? 460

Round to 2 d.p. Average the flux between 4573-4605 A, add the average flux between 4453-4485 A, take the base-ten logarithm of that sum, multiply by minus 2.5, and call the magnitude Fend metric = -4.15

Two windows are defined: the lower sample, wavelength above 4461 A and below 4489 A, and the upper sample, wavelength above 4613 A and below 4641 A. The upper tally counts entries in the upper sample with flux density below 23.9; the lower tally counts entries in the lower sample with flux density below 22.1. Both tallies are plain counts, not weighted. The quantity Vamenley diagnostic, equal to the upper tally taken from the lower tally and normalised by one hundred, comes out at -0.010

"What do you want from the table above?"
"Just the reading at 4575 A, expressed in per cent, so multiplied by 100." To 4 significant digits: 2497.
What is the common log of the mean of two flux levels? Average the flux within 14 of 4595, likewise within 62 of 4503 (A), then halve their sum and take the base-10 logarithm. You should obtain 1.35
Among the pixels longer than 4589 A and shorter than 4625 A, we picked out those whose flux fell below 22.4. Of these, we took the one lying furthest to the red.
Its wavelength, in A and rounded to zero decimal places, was 4599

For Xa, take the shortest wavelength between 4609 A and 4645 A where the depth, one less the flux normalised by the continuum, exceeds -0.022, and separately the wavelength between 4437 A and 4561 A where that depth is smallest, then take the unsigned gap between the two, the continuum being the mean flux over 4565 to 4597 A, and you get 104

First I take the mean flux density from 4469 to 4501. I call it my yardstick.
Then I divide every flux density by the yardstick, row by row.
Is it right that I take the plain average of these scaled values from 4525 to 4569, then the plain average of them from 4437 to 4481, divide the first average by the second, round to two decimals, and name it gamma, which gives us 0.96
